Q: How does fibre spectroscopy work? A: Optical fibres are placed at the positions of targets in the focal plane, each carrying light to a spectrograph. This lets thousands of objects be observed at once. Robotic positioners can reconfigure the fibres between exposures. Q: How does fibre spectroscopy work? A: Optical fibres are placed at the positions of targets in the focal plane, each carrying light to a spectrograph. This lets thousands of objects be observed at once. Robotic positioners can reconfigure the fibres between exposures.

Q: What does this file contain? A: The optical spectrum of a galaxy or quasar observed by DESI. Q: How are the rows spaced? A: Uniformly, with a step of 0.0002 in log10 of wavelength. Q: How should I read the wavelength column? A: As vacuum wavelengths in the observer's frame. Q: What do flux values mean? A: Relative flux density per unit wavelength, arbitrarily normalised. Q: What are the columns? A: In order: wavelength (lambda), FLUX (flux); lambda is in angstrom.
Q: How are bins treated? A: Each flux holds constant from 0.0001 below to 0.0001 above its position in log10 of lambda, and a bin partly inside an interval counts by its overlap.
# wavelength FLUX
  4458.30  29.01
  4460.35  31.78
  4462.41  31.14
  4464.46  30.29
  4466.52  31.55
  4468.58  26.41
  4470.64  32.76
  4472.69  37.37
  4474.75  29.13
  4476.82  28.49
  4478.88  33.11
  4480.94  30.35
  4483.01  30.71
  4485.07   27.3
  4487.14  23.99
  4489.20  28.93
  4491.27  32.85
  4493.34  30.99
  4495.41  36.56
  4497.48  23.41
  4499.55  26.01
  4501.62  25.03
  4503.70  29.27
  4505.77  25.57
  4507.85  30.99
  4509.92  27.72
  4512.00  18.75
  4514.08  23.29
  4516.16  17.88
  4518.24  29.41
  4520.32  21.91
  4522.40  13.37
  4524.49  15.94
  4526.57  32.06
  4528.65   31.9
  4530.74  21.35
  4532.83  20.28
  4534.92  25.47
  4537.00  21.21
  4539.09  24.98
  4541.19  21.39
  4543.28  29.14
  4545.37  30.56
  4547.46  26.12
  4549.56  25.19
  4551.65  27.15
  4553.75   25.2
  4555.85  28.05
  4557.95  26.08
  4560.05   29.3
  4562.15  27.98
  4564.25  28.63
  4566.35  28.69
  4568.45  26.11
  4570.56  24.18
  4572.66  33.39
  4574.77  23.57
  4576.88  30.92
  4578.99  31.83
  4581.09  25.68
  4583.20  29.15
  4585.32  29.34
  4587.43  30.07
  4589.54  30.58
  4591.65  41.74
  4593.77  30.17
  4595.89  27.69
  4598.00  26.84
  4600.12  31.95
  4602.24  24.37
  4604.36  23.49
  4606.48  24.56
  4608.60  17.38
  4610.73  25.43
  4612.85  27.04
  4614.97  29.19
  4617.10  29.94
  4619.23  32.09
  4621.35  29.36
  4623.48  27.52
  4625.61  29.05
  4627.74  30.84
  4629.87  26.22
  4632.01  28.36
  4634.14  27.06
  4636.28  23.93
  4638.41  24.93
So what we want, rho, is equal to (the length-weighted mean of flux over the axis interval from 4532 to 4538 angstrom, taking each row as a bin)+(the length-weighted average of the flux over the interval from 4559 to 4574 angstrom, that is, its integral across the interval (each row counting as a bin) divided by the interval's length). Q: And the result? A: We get 50.7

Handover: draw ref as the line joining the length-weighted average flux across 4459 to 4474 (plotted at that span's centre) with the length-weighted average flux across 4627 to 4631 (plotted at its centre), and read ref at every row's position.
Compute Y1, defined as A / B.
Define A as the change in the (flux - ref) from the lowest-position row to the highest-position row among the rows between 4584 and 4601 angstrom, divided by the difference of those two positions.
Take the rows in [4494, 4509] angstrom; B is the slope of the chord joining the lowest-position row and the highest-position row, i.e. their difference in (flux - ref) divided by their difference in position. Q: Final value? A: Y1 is 0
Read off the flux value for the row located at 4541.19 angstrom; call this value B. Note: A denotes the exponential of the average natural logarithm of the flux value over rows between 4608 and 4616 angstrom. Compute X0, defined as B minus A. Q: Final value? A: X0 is -2.9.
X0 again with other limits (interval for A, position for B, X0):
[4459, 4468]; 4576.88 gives -0.3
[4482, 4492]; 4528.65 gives 3.3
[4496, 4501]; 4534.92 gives 0.8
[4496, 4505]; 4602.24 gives -1.5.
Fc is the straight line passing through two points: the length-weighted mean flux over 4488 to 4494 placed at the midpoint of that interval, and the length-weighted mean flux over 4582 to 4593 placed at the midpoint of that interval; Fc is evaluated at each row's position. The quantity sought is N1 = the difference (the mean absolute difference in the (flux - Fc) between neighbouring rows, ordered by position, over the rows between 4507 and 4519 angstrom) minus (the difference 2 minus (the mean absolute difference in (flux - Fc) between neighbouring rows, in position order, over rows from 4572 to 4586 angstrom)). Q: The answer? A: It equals 9.4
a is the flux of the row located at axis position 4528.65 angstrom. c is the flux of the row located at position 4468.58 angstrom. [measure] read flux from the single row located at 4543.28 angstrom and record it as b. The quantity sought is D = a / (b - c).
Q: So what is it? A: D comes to 12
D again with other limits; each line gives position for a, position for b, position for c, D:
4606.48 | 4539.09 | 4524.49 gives 3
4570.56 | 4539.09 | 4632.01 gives -7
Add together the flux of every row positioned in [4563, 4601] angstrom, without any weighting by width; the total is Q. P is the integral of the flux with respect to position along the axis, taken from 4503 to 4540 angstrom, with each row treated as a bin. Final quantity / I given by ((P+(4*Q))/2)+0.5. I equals 1504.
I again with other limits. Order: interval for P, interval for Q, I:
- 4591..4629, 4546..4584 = 1529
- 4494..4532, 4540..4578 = 1460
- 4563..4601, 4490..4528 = 1482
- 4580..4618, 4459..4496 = 1640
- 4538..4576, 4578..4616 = 1526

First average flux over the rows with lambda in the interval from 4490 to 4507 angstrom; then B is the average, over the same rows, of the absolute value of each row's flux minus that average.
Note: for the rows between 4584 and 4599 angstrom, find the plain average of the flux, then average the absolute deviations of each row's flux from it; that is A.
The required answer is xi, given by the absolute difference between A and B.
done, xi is 0.6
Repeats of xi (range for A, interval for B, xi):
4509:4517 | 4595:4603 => 1.5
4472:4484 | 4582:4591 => 1.9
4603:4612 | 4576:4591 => 1.3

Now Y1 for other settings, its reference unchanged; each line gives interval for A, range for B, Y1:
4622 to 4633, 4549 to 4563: 0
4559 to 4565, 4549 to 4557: 0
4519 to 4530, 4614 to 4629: 8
